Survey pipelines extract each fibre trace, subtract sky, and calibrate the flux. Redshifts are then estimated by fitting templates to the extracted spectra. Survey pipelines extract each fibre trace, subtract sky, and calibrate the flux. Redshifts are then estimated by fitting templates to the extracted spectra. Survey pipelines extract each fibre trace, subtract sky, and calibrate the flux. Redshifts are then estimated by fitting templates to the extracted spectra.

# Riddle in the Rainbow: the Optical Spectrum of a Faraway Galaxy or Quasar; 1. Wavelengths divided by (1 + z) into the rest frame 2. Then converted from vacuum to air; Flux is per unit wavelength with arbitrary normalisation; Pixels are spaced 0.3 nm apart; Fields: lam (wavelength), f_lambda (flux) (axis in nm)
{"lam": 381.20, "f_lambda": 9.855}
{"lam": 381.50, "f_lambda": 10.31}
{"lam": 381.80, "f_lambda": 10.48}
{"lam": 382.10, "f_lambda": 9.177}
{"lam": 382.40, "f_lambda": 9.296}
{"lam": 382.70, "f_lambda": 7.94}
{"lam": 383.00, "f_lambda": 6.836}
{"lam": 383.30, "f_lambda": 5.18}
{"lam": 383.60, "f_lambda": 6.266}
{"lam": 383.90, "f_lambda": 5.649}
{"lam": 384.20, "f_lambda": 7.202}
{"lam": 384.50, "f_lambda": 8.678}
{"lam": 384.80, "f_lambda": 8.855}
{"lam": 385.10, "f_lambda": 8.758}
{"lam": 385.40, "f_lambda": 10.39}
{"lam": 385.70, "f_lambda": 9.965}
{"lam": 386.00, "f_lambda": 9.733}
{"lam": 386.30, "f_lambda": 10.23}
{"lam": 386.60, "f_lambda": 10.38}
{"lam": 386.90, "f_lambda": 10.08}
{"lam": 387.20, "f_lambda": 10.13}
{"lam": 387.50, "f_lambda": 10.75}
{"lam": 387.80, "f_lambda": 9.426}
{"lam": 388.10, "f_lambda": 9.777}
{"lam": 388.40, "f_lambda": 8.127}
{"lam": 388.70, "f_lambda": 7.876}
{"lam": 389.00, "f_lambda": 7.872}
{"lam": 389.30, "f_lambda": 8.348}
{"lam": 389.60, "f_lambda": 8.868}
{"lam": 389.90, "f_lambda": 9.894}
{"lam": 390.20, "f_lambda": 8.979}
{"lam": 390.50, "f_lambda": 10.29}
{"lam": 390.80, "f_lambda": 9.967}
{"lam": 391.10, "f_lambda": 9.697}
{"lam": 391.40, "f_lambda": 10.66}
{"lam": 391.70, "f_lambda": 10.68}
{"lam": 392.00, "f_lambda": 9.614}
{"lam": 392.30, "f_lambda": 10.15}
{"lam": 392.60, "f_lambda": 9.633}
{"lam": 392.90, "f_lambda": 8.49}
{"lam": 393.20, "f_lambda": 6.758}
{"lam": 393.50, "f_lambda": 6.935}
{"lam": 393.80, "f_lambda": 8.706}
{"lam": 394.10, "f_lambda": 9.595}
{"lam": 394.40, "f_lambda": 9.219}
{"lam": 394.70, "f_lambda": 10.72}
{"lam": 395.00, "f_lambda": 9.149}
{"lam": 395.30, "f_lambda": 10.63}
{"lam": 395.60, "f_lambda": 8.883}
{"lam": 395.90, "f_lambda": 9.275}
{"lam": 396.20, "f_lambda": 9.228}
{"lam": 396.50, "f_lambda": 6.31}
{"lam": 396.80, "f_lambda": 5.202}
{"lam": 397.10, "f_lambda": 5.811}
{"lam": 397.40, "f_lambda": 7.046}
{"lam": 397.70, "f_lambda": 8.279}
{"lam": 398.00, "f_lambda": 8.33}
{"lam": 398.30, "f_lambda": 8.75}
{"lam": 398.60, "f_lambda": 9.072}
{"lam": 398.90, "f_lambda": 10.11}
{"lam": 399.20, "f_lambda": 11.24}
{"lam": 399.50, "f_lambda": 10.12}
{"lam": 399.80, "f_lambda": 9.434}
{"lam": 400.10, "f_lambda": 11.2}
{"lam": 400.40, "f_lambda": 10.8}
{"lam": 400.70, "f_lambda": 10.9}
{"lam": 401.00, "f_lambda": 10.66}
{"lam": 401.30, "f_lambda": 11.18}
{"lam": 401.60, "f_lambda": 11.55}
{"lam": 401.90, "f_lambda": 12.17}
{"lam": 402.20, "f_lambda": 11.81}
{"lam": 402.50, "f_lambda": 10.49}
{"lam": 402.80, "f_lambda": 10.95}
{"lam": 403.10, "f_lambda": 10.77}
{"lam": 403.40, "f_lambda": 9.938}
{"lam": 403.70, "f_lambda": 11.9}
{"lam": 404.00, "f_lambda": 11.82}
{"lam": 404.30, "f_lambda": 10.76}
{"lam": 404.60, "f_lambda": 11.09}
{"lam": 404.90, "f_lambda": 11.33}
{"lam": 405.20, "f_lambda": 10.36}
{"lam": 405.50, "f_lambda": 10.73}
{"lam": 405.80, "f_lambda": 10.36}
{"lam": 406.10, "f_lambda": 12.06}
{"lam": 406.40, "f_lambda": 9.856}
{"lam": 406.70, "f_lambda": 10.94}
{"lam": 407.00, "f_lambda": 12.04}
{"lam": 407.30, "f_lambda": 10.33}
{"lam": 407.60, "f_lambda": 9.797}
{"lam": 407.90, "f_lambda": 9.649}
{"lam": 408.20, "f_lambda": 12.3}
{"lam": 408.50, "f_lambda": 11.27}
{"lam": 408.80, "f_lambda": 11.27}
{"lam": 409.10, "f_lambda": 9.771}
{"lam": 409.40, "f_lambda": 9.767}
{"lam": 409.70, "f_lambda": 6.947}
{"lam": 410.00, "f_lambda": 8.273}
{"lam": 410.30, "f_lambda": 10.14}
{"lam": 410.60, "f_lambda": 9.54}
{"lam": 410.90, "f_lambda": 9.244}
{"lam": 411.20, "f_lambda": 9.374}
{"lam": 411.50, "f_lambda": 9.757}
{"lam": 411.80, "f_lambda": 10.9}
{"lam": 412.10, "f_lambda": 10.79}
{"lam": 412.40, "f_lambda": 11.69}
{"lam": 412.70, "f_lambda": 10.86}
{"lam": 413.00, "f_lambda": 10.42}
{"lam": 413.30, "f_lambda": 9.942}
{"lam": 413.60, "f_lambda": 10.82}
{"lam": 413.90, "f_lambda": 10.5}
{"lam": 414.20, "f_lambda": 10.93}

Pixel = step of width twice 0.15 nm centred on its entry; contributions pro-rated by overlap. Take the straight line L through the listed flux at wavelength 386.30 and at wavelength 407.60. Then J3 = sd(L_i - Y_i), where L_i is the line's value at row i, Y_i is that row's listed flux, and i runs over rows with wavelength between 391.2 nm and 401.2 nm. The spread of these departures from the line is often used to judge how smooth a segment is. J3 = 1.6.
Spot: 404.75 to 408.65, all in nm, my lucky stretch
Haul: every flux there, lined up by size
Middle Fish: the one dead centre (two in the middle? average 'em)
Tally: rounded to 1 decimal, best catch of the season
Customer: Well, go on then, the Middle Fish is 10.7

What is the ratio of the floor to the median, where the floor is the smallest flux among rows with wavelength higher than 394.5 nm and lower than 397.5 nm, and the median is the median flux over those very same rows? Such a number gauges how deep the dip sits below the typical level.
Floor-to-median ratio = 0.58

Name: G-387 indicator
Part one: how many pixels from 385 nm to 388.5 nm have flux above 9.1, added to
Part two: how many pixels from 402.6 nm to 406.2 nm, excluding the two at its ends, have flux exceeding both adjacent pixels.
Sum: 13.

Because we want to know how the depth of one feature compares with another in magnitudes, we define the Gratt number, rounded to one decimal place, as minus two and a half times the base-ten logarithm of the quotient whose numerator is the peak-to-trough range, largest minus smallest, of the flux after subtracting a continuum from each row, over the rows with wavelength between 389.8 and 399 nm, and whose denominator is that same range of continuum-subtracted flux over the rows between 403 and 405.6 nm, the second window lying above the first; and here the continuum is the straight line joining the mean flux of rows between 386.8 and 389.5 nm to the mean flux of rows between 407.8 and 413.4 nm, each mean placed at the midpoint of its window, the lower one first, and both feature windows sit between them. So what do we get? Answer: -1.2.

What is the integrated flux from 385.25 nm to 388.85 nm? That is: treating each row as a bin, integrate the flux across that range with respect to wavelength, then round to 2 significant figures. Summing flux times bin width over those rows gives 35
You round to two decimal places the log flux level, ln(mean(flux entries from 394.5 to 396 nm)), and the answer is 2.28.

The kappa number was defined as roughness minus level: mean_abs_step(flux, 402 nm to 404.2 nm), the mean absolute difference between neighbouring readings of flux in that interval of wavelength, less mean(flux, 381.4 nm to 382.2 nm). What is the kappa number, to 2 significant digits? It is -9.2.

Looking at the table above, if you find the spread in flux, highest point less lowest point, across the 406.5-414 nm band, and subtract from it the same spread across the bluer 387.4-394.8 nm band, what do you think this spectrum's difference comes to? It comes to 1.4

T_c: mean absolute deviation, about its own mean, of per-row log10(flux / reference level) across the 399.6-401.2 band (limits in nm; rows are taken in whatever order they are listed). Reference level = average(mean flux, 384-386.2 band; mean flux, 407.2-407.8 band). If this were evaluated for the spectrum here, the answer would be 0.020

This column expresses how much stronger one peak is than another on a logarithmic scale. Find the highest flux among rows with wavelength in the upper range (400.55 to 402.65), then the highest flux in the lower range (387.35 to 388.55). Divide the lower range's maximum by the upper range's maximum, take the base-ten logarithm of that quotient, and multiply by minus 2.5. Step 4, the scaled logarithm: 0.1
